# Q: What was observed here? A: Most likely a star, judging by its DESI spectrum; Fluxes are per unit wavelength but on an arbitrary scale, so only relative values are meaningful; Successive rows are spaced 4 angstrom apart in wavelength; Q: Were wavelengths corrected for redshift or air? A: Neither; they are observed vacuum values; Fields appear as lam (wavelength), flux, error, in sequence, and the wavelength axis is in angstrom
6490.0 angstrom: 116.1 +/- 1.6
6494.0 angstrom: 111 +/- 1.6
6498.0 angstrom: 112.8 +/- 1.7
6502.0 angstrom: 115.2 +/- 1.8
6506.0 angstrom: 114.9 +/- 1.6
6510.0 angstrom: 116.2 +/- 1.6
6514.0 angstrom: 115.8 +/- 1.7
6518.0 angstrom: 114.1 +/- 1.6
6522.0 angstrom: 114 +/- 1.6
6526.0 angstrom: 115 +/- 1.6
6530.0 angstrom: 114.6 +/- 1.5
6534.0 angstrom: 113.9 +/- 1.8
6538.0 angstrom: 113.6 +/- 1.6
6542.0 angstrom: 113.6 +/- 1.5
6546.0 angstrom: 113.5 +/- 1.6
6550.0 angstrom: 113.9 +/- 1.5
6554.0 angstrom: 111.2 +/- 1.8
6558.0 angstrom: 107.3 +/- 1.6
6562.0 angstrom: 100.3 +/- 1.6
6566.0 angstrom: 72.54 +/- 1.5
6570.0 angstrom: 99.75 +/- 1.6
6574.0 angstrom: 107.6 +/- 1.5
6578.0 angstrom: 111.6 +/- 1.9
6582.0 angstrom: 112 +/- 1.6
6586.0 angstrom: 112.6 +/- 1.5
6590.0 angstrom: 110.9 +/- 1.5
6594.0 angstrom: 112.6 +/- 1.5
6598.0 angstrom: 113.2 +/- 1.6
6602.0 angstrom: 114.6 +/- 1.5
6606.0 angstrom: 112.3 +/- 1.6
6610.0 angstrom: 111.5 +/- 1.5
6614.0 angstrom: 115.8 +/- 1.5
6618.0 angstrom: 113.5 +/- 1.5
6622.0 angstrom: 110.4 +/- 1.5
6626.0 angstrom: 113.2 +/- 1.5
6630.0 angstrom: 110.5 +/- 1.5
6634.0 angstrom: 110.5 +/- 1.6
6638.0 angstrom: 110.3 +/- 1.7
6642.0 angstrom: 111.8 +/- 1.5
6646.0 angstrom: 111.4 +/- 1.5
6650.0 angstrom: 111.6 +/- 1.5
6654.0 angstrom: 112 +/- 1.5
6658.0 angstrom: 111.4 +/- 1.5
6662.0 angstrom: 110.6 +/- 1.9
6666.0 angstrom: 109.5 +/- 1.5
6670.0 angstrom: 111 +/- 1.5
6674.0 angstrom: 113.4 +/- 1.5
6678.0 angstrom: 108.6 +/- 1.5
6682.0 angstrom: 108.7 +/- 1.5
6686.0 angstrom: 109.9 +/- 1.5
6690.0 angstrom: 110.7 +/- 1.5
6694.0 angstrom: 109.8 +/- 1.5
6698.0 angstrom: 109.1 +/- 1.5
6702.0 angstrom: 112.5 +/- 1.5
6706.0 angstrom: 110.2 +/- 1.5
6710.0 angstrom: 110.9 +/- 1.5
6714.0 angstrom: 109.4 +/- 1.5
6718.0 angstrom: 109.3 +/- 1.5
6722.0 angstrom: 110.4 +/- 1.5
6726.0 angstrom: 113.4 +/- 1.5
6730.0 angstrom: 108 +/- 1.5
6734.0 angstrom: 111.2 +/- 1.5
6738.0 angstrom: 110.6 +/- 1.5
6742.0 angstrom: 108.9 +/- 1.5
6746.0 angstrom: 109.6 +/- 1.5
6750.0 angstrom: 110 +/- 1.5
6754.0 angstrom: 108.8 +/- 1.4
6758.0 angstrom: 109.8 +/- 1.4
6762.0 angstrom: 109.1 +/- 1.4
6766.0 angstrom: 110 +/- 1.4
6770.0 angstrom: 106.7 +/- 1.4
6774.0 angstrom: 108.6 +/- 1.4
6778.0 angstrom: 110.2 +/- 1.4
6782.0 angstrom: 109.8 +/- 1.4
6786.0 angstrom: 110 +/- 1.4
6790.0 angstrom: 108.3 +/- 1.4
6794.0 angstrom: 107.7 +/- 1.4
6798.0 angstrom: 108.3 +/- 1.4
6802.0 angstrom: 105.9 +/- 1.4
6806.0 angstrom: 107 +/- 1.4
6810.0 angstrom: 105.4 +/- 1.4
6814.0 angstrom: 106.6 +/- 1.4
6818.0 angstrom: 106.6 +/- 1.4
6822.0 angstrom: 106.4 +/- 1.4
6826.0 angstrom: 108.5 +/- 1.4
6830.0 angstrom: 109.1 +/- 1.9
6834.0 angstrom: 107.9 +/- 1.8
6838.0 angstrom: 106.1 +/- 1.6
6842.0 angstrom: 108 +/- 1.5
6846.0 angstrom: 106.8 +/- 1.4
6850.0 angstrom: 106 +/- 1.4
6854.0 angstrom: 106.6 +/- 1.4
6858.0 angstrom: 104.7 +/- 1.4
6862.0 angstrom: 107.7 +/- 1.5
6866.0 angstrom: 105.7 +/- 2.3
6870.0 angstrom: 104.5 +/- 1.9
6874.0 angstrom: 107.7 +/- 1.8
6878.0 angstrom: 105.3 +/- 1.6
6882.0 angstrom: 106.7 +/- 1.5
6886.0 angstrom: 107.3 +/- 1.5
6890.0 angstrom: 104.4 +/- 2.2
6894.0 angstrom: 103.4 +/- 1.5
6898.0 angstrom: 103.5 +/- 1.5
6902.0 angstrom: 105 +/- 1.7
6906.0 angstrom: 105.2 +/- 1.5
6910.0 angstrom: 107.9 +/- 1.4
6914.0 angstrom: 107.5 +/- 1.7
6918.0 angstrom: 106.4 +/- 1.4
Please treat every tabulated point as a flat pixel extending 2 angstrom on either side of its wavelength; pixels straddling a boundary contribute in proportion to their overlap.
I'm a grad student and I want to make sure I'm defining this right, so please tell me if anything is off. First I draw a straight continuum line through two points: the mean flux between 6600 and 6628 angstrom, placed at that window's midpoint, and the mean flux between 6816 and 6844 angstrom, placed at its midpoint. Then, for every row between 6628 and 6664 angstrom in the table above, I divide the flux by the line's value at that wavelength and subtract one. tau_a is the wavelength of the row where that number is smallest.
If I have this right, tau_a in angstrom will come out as 6630.0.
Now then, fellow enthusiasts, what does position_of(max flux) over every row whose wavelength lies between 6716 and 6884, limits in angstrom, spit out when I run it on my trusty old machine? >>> 6726.0 angstrom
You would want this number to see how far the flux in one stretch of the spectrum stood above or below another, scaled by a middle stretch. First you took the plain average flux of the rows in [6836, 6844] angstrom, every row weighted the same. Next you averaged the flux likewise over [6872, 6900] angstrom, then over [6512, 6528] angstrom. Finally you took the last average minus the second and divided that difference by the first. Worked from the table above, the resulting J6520 0.086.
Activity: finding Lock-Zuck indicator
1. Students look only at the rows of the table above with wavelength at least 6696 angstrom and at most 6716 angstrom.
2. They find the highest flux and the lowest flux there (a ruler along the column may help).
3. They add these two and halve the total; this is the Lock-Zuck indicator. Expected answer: 111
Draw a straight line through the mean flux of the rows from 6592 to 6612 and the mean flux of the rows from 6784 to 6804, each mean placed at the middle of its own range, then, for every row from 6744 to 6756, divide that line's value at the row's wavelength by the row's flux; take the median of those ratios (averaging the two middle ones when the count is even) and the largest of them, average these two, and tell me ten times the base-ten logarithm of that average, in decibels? -0.002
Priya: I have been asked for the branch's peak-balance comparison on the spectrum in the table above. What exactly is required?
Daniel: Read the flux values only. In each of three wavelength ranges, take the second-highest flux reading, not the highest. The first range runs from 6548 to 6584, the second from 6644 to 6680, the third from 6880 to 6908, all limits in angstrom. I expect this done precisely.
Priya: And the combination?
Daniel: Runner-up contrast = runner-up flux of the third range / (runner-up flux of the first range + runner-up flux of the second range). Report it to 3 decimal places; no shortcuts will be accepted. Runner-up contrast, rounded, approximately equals 0.476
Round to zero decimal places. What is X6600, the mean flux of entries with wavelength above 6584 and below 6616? 113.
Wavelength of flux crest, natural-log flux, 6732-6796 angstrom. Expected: 6734.0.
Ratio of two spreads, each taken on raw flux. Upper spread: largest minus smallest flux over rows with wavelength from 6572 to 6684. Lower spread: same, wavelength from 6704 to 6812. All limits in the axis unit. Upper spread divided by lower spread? 1.0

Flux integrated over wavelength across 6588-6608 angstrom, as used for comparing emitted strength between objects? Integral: 2254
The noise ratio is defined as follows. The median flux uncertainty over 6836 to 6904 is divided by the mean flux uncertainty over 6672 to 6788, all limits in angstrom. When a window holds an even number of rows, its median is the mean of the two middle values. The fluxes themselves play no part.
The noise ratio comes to 1.02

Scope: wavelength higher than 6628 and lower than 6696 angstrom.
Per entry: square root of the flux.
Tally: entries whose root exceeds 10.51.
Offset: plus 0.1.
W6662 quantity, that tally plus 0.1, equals 11.1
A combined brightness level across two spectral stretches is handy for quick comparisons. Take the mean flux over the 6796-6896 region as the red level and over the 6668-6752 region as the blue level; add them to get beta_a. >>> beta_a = 217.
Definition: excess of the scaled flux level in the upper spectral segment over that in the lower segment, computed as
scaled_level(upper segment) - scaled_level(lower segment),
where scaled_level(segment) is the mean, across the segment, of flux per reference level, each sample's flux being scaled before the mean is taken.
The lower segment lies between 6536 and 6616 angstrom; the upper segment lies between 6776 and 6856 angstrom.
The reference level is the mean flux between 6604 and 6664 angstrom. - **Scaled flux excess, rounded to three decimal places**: -0.013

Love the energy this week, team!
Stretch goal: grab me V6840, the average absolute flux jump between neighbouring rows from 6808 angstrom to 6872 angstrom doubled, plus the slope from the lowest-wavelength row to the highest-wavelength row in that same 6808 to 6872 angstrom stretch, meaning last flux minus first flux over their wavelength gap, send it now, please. 2.61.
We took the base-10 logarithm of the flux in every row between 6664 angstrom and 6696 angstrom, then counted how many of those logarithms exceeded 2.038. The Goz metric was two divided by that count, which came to 0.33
